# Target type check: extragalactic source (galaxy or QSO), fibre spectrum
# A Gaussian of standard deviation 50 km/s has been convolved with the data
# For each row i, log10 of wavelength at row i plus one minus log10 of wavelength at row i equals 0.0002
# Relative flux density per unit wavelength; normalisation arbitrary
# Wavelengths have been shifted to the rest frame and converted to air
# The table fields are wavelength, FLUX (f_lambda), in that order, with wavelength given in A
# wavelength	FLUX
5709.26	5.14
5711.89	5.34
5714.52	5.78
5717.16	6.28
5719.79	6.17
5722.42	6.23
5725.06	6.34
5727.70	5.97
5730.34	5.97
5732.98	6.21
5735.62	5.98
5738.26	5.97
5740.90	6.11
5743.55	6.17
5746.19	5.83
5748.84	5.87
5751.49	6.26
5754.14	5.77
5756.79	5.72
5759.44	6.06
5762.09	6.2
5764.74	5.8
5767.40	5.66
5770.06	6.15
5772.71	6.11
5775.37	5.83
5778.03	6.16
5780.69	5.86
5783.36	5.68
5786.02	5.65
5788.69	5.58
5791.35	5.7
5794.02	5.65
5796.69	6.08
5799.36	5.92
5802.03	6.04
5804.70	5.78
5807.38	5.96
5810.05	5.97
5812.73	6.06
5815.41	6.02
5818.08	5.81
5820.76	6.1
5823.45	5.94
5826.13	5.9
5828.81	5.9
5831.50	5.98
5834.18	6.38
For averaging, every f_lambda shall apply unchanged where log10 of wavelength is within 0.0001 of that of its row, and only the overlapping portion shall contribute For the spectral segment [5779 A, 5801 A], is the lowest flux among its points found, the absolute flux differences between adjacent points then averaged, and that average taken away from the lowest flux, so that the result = 5.43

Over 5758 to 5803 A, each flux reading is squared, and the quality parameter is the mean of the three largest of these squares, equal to 38.1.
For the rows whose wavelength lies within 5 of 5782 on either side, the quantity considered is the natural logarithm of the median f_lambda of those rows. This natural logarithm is 1.75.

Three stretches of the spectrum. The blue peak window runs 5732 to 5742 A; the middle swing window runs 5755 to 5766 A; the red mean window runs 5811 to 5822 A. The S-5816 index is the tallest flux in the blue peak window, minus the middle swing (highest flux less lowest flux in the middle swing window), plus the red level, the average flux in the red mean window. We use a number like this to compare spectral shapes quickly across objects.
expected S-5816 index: 11.7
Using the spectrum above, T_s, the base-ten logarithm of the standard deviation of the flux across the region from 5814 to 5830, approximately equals -1.0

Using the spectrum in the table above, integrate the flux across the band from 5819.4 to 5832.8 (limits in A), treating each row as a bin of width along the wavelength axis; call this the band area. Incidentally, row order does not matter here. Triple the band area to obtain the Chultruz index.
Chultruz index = 240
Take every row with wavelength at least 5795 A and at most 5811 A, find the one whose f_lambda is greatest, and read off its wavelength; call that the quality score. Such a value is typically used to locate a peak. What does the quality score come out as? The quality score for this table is 5796.69 A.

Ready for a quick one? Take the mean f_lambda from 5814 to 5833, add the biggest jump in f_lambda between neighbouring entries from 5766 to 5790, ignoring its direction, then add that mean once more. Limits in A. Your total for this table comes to 12.4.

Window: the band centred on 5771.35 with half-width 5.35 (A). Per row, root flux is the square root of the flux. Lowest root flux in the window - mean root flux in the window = -0.057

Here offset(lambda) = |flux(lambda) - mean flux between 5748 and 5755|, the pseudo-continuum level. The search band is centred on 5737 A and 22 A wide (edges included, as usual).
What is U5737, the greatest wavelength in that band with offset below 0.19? 5746.19 A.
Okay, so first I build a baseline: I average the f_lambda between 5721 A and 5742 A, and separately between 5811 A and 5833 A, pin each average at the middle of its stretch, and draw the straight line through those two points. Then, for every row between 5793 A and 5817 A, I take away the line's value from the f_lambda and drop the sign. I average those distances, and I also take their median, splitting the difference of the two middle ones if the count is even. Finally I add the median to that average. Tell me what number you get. 0.18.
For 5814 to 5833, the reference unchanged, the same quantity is 0.13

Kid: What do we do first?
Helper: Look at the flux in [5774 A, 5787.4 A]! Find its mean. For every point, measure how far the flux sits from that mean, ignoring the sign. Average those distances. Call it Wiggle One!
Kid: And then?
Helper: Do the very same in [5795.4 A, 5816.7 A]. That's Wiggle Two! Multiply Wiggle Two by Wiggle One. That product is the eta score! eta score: 0.010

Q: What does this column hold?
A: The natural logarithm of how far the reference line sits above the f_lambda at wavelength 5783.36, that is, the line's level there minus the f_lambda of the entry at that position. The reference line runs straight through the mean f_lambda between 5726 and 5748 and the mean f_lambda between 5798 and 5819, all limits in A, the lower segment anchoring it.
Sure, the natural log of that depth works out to -1.2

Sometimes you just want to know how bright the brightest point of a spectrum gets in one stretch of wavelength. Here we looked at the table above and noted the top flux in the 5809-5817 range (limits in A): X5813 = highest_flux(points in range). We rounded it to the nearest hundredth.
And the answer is 6.06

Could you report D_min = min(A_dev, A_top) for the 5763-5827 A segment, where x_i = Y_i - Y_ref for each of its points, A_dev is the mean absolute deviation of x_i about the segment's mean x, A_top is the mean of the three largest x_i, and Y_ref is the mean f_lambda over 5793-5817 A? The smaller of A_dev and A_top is 0.15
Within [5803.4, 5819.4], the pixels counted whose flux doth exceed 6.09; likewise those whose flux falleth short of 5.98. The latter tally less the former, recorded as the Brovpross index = 4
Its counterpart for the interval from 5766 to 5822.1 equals 9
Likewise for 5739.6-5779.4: 0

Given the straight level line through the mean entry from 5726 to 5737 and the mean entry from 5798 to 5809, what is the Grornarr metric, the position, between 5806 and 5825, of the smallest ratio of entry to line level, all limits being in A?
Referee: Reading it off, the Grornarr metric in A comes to 5818.08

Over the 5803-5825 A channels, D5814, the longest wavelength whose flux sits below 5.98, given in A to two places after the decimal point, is 5823.45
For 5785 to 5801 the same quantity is 5799.36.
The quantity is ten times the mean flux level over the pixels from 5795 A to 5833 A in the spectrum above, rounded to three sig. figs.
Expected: 59.6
